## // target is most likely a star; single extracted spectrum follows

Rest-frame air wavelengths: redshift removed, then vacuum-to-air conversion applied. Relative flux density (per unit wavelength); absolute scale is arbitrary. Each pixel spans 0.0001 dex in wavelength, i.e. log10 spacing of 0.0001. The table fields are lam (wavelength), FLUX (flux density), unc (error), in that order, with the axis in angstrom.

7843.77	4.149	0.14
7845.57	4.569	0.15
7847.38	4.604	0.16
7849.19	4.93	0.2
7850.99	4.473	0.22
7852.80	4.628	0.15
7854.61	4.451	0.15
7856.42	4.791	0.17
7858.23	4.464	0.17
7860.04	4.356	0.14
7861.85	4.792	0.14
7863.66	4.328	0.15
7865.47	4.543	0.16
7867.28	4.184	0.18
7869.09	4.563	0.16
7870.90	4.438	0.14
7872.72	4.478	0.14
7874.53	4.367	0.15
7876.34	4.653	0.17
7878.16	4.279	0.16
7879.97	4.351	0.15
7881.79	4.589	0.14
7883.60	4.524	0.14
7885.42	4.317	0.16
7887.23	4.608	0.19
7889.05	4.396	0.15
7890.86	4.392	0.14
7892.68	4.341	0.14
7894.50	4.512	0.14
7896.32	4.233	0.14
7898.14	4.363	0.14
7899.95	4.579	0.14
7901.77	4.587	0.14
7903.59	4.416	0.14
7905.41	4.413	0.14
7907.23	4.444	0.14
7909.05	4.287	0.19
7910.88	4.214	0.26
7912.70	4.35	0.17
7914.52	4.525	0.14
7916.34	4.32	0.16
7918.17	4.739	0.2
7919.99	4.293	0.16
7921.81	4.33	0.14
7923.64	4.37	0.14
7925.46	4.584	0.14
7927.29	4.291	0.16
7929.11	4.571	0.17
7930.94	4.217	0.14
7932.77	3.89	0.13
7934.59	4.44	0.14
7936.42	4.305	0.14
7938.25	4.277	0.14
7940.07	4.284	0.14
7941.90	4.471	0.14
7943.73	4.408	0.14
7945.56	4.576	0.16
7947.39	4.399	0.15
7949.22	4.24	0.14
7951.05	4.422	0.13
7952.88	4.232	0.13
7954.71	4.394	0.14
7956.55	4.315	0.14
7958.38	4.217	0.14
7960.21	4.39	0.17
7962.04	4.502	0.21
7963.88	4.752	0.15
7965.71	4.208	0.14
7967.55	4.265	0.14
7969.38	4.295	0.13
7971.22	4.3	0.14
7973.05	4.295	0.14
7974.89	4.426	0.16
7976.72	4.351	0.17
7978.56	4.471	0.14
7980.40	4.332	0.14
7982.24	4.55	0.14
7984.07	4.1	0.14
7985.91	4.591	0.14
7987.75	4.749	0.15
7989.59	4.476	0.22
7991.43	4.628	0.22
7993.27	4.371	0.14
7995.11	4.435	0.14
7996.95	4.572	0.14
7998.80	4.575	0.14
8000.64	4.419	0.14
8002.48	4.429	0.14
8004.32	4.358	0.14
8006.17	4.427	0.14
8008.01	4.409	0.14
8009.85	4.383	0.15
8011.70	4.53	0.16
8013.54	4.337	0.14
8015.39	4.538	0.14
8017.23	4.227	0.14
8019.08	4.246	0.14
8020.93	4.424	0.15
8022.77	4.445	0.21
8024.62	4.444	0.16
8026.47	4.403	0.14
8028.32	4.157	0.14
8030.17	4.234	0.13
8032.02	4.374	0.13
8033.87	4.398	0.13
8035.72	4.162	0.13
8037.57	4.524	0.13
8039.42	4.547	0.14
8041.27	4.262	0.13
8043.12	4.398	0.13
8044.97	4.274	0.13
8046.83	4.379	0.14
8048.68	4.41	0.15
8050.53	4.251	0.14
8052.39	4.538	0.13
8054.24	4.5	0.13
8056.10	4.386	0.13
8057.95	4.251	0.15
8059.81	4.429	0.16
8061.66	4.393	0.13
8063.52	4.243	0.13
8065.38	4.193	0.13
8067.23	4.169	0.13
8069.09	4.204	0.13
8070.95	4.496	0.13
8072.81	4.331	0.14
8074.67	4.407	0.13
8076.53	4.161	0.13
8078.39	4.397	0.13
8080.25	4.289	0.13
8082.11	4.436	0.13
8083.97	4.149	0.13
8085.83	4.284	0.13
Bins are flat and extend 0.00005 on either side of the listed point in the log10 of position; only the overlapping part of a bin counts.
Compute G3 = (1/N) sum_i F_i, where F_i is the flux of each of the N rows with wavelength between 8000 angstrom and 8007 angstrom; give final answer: 4.41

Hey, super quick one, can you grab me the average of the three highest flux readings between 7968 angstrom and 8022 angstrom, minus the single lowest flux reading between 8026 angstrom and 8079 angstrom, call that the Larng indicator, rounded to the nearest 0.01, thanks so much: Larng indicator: 0.50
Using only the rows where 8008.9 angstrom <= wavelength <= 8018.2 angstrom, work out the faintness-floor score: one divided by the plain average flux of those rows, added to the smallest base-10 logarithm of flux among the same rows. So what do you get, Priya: 0.853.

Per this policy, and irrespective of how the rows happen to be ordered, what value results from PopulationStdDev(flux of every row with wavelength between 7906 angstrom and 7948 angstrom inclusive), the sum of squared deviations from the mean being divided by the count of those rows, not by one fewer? 0.166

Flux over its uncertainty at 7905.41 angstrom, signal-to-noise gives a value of 32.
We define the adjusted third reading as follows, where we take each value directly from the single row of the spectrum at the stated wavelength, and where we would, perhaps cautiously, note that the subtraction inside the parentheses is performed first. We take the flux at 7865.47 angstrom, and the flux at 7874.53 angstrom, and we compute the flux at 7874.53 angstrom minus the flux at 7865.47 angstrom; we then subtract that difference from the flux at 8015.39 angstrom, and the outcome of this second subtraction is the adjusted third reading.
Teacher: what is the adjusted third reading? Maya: 4.71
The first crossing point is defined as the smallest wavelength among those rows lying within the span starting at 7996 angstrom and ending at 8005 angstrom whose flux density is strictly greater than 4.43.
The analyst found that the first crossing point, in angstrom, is 7996.95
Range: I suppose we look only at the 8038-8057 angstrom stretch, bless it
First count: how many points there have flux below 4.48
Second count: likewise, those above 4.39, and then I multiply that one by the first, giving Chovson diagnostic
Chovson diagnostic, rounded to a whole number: 35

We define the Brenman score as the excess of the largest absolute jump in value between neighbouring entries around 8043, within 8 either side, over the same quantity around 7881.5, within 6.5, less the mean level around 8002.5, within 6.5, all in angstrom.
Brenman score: -4.47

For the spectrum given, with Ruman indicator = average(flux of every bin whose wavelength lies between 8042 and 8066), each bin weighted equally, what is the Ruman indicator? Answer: 4.36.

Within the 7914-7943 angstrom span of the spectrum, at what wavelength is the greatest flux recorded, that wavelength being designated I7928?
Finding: 7918.17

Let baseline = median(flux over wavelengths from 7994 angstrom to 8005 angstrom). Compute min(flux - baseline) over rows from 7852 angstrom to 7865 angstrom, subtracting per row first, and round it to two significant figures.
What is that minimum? -0.10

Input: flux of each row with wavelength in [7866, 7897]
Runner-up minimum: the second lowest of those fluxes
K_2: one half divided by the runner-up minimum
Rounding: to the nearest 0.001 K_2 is 0.118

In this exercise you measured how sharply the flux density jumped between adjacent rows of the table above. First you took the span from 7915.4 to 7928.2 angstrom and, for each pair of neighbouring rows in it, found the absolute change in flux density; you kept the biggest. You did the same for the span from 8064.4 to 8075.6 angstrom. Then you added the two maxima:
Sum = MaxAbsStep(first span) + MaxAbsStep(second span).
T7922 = 0.74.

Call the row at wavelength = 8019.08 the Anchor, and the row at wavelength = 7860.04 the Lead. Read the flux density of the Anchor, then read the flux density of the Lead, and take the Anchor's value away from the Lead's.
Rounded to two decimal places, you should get 0.11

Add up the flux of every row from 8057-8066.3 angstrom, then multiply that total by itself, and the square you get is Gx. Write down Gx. 463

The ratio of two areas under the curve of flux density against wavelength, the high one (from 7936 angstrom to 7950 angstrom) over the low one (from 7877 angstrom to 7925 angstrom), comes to 0.3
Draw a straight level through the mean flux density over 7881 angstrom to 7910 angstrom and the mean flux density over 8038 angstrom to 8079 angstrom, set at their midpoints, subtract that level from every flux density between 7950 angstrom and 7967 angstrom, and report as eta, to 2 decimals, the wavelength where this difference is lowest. 7965.71 angstrom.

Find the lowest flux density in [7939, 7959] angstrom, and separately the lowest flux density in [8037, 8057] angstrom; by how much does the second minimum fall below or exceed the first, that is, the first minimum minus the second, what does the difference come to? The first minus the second -0.034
